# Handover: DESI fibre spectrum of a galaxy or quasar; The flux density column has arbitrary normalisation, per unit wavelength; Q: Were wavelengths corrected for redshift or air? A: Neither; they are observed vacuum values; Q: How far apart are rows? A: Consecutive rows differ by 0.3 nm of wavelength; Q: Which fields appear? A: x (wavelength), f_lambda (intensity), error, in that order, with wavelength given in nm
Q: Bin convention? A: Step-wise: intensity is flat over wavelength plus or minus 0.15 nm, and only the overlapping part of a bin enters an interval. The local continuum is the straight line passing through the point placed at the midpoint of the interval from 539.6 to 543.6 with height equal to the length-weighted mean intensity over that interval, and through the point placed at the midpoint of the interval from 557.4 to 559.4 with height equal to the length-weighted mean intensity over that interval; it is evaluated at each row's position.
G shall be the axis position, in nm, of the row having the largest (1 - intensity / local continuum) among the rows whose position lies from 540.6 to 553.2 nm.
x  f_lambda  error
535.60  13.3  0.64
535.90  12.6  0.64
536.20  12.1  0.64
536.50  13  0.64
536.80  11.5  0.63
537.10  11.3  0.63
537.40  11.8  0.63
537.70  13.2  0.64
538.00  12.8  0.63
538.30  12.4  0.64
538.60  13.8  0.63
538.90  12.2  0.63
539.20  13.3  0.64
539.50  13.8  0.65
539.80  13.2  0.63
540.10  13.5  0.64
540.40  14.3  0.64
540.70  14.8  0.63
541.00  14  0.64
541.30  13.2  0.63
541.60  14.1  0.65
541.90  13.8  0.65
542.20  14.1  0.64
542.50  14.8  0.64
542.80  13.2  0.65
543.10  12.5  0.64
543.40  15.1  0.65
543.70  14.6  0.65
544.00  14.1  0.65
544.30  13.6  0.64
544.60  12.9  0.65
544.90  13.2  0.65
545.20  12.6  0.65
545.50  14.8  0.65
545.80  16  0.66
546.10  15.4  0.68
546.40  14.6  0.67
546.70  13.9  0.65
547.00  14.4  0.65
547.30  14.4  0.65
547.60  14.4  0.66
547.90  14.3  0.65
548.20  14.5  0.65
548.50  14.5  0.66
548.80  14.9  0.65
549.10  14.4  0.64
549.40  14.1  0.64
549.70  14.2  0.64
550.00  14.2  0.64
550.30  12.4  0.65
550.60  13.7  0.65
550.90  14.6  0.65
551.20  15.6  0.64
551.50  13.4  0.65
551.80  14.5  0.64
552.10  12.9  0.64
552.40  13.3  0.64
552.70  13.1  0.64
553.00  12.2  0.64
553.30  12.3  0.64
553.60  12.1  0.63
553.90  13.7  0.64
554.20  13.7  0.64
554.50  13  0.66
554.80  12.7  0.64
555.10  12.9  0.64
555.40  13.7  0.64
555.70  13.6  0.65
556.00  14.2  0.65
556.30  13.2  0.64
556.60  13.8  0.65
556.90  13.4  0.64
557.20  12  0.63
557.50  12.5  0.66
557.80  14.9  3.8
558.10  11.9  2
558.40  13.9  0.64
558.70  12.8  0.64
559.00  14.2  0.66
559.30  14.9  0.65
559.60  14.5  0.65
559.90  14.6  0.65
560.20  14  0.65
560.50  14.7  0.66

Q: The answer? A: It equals 553.00 nm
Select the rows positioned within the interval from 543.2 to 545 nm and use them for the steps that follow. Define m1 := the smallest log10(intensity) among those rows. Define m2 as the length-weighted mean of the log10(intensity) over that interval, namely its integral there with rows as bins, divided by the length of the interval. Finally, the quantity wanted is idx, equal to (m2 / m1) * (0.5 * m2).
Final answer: 0.587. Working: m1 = 1.11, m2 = 1.14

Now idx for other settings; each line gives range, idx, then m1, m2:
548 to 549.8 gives 0.585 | 1.15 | 1.16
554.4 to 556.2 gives 0.574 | 1.10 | 1.13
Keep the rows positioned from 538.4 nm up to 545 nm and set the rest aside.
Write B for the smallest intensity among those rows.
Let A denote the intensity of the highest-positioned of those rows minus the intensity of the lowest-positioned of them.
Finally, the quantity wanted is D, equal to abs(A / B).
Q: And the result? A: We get 0.05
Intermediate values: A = -0.6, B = 12.2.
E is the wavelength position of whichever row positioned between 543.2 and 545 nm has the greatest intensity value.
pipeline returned 543.40 nm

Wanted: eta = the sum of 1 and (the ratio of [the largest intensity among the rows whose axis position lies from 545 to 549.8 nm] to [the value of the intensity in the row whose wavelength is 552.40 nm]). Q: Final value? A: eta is 2.20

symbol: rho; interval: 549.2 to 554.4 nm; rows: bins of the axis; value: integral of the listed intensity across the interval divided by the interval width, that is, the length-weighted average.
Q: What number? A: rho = 13.5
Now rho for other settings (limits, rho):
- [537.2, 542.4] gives 13.4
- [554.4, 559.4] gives 13.4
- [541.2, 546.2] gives 14.0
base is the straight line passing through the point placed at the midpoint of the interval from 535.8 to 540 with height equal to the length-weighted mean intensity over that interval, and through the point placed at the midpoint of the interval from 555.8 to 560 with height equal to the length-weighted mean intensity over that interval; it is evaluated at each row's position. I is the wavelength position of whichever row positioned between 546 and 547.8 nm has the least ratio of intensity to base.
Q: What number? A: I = 546.70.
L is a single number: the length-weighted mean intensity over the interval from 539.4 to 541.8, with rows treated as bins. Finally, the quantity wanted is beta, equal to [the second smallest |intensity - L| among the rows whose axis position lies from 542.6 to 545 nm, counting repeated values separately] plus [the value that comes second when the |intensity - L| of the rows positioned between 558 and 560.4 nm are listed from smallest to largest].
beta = 0.40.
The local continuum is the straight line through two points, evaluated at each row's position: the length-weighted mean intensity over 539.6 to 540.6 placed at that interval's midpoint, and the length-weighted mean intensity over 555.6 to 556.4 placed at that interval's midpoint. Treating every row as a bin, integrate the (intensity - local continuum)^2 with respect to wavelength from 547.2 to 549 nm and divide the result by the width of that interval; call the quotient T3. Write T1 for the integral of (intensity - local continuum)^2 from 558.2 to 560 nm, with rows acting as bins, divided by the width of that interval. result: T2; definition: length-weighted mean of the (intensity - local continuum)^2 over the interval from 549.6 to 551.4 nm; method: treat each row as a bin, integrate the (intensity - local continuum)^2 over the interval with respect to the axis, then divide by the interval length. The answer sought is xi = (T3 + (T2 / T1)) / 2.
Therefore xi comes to 1.1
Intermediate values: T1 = 0.7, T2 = 1.1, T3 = 0.7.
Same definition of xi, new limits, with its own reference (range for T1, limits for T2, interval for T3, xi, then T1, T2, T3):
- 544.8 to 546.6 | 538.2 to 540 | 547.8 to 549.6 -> 0.5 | 1.9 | 0.7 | 0.6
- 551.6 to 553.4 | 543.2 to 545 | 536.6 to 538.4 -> 1.8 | 1.0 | 0.7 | 2.9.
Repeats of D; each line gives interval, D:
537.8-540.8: 0.16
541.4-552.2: 0.10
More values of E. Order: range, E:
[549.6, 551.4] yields 551.20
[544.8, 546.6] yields 545.80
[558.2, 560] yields 559.30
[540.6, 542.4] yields 540.70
